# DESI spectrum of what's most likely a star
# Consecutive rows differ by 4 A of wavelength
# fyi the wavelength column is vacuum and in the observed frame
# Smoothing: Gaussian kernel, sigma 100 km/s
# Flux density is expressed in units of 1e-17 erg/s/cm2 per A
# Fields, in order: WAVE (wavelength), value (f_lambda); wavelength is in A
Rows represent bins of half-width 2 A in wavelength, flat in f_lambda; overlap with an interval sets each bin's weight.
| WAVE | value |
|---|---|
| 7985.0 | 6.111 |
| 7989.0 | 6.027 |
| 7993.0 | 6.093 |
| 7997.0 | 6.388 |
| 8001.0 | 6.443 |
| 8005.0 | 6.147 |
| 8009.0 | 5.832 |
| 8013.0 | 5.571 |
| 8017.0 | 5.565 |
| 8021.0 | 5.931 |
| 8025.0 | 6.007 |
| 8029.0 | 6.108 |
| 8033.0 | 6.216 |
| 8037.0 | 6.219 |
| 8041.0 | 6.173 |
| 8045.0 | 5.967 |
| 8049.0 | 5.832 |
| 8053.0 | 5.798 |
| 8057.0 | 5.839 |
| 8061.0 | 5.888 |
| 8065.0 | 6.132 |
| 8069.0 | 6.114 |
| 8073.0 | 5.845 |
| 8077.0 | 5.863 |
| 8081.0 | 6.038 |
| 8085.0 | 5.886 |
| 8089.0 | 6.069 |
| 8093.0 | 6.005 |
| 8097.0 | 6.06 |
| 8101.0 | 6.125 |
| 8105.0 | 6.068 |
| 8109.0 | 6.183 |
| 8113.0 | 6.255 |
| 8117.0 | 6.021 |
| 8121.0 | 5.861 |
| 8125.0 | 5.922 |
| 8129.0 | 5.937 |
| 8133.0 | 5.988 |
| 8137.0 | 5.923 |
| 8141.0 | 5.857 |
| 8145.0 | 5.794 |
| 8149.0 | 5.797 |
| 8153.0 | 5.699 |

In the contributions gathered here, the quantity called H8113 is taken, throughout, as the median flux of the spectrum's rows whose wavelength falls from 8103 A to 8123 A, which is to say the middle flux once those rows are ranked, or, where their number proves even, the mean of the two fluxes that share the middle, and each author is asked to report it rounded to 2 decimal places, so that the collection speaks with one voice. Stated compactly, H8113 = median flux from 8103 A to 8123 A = 6.07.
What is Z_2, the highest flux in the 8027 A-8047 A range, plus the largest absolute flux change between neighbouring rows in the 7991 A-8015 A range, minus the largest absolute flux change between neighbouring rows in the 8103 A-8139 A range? 6.30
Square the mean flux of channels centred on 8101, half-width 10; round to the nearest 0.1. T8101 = 37.1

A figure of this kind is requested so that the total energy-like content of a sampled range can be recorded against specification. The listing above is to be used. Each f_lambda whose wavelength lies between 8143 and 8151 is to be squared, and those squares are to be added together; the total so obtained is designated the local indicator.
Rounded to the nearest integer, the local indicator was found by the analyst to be 67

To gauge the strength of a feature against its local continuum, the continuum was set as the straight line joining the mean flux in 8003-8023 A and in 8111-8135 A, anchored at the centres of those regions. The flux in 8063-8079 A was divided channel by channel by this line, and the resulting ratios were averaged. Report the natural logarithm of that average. 0.0135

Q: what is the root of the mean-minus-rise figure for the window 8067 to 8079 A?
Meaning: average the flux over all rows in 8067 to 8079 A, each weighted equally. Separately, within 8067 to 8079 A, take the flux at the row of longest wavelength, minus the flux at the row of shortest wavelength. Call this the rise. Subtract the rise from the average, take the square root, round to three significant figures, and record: 2.49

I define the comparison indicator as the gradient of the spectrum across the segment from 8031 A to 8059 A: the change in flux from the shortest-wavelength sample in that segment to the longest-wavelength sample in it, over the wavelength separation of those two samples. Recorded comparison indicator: -0.016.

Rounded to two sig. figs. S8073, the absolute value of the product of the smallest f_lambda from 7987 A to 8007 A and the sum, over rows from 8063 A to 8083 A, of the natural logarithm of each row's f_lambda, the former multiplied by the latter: 54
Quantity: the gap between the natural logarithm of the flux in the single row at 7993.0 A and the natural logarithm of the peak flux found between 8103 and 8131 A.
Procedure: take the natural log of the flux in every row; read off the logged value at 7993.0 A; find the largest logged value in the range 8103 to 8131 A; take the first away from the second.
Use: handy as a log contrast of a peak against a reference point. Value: 0.026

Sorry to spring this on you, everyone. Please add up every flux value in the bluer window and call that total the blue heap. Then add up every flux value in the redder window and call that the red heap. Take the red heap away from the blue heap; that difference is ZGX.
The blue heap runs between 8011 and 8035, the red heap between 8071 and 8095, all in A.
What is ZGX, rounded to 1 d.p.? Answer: -0.3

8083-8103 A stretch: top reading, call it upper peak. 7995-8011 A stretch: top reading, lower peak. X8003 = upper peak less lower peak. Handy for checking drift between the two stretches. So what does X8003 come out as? -0.32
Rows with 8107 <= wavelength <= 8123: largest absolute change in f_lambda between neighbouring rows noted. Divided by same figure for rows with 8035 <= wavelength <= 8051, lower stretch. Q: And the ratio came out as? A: 1.1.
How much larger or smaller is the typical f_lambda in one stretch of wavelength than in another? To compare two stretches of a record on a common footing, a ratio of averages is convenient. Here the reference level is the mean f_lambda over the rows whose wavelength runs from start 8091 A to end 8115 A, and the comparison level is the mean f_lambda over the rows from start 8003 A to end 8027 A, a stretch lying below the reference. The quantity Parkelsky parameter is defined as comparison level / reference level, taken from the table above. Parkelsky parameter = 0.96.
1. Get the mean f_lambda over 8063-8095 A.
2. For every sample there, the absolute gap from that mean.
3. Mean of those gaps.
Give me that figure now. 0.097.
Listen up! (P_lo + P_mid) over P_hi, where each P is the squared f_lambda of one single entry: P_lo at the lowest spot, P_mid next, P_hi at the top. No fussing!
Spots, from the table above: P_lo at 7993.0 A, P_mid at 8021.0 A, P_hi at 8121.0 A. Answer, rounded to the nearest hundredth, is 2.10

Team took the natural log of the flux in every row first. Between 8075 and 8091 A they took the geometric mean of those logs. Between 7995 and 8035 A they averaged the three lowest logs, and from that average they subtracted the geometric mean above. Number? -0.053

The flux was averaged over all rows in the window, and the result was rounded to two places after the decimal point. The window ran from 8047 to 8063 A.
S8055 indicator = 5.84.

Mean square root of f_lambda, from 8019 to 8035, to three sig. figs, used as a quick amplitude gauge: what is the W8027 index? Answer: 2.46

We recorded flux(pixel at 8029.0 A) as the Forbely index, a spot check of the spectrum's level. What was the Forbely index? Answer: 6.108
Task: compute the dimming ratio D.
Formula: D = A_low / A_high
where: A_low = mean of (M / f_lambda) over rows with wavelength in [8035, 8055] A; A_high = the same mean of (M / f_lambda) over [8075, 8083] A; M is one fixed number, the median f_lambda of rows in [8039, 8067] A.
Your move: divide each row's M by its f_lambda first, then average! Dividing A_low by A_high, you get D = 0.99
